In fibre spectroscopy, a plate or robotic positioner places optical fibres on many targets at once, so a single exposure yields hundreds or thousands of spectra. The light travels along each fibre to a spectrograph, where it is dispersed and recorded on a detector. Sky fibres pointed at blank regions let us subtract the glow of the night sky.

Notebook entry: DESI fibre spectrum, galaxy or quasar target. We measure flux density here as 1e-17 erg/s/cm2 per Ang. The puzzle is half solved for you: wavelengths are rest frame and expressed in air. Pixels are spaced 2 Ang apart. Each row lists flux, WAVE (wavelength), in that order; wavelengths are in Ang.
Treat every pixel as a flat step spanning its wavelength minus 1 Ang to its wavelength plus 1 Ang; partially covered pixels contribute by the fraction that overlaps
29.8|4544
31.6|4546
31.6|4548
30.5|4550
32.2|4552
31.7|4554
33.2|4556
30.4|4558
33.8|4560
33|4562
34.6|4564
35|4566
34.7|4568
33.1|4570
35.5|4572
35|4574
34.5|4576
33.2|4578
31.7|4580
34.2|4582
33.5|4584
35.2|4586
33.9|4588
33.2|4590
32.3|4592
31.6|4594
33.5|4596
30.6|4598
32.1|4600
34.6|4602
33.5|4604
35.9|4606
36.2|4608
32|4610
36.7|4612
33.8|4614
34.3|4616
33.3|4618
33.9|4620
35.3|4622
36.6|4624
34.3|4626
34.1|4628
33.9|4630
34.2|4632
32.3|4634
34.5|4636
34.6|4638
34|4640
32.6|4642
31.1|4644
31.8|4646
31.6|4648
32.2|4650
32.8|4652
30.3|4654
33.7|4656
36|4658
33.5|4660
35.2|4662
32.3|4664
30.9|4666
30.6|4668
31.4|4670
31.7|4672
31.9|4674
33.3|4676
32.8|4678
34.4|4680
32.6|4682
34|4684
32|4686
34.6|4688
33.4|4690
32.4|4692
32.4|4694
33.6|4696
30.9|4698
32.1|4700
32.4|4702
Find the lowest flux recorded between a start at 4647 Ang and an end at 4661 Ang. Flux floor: 30.3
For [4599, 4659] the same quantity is 30.3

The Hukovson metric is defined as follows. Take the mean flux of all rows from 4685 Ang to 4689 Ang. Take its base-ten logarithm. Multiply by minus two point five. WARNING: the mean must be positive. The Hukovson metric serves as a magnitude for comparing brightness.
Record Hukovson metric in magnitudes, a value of -3.81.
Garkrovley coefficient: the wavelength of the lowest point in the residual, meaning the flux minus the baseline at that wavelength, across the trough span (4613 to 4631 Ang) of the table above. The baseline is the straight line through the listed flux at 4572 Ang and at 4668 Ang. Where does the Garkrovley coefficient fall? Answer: 4618 Ang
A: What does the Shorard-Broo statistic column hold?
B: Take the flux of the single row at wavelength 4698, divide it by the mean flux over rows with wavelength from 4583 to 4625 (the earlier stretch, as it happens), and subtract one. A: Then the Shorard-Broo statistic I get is -0.089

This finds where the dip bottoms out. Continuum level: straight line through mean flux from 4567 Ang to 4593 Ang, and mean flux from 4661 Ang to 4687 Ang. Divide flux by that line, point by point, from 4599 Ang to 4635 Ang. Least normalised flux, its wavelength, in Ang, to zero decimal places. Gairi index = 4600 Ang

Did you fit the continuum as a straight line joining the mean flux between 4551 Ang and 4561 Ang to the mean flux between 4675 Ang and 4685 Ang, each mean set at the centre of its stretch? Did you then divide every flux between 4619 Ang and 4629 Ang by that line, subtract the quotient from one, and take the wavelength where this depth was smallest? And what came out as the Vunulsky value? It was 4624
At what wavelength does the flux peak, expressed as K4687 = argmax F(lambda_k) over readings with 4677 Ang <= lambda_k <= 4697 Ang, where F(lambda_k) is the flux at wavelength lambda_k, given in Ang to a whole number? 4688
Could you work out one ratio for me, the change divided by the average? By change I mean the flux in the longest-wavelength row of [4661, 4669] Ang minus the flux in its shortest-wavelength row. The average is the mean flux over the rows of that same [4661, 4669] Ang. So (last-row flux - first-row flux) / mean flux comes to -0.14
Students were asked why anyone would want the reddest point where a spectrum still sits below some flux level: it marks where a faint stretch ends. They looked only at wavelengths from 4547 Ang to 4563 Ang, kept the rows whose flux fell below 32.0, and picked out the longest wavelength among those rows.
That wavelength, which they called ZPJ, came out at 4558 Ang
